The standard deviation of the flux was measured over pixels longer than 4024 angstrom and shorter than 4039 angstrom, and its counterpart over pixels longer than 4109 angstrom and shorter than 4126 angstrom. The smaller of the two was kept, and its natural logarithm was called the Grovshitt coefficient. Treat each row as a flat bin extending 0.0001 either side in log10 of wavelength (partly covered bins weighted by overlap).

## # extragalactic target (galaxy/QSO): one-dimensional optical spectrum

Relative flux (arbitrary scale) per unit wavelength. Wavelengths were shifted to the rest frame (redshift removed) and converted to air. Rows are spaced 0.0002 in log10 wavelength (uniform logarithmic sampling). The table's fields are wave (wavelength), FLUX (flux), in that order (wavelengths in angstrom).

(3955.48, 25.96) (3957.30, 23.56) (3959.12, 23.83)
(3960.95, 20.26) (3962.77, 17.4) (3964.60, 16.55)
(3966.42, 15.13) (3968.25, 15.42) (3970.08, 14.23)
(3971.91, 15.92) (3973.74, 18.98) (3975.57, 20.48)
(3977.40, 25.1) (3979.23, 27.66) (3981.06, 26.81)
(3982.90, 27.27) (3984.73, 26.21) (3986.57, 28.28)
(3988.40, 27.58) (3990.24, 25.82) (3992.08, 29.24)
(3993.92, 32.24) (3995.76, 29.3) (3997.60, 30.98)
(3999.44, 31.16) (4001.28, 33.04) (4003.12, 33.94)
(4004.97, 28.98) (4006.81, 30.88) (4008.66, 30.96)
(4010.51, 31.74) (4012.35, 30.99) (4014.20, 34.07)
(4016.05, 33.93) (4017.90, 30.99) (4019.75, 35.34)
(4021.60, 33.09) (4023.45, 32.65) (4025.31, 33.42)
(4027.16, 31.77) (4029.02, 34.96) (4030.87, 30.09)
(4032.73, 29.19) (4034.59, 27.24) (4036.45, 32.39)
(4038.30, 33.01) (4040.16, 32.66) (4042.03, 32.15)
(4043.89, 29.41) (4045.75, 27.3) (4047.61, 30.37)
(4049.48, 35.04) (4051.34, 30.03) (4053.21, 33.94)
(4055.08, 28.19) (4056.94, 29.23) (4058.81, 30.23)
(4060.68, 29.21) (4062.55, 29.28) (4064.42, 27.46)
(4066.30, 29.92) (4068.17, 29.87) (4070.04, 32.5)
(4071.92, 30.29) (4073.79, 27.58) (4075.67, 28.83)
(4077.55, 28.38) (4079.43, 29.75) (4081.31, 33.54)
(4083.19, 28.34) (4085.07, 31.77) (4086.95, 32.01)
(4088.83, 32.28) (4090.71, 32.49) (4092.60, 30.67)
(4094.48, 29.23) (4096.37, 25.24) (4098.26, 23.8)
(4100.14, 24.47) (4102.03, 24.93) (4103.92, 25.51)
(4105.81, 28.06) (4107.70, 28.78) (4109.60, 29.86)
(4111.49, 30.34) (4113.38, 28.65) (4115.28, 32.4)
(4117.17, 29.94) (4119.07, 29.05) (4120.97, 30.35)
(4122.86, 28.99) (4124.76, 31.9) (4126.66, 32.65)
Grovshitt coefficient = 0.2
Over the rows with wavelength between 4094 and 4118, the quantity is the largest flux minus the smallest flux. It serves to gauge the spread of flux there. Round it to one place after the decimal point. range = 8.6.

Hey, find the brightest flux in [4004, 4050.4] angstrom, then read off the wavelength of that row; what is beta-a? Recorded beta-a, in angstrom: 4019.75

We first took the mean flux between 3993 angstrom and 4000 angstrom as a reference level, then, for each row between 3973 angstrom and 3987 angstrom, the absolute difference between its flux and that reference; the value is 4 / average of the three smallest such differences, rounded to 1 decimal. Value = 1.3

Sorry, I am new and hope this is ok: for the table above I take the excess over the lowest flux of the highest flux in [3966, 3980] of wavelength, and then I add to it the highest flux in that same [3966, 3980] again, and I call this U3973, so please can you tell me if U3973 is 41.1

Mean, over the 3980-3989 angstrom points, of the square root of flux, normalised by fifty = 0.104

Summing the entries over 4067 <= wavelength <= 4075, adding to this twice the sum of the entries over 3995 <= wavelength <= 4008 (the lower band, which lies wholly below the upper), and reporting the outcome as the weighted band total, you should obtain 557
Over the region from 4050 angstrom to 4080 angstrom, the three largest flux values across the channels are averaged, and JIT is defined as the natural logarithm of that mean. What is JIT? 3.47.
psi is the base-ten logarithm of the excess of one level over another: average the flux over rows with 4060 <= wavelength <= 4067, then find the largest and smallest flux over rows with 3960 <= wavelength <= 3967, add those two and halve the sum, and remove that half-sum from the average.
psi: 1.05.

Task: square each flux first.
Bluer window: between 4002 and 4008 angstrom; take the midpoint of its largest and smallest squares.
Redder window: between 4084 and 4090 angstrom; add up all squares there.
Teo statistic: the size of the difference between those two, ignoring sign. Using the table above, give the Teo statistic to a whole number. 2080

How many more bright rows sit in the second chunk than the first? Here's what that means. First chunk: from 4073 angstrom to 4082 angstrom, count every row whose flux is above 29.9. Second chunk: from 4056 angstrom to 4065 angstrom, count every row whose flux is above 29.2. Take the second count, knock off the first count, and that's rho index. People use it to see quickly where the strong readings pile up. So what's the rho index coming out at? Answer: 3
